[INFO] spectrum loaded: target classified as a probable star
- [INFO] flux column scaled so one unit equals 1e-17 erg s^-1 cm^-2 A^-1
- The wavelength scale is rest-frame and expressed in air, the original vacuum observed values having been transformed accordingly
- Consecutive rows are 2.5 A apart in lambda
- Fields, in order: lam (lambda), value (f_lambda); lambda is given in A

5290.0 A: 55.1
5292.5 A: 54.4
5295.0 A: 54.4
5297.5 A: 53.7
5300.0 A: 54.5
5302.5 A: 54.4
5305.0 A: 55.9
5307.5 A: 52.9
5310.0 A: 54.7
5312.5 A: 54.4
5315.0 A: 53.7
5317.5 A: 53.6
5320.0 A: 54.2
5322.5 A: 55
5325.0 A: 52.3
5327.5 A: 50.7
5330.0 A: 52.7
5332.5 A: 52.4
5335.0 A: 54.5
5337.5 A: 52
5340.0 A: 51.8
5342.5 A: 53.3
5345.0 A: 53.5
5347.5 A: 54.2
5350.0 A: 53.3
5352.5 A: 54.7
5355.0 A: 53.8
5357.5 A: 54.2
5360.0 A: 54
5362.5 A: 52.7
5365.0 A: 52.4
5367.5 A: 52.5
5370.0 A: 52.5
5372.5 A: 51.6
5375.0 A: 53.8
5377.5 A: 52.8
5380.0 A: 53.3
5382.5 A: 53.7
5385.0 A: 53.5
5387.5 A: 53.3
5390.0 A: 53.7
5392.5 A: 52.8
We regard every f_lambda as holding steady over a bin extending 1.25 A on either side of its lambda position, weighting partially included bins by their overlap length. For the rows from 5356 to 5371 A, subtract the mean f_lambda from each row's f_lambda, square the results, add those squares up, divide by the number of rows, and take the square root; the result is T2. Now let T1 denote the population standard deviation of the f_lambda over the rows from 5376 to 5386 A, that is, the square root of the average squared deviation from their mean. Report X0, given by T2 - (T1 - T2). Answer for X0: 1.2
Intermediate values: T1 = 0.33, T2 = 0.75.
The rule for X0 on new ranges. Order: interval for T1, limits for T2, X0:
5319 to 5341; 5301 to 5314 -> 0.6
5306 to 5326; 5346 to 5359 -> 0.1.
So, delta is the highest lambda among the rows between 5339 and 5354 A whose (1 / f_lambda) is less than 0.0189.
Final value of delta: 5352.5 A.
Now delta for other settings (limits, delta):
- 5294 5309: 5305.0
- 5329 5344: 5342.5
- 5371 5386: 5385.0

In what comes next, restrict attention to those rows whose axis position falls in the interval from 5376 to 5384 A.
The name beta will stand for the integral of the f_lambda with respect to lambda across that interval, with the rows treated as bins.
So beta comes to 426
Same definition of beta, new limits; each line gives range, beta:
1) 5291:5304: 706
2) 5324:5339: 786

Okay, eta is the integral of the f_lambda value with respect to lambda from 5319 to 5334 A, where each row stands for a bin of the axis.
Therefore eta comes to 793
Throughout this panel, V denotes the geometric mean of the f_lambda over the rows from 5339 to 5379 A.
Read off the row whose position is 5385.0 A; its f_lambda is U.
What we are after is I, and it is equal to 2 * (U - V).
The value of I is 0.6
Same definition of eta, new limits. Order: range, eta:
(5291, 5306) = 818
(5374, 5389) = 801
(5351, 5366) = 805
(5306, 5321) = 809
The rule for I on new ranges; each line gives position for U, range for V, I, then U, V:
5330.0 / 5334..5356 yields -1.5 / 52.7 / 53.4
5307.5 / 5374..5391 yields -1.1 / 52.9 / 53.4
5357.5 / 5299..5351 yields 1.4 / 54.2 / 53.5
